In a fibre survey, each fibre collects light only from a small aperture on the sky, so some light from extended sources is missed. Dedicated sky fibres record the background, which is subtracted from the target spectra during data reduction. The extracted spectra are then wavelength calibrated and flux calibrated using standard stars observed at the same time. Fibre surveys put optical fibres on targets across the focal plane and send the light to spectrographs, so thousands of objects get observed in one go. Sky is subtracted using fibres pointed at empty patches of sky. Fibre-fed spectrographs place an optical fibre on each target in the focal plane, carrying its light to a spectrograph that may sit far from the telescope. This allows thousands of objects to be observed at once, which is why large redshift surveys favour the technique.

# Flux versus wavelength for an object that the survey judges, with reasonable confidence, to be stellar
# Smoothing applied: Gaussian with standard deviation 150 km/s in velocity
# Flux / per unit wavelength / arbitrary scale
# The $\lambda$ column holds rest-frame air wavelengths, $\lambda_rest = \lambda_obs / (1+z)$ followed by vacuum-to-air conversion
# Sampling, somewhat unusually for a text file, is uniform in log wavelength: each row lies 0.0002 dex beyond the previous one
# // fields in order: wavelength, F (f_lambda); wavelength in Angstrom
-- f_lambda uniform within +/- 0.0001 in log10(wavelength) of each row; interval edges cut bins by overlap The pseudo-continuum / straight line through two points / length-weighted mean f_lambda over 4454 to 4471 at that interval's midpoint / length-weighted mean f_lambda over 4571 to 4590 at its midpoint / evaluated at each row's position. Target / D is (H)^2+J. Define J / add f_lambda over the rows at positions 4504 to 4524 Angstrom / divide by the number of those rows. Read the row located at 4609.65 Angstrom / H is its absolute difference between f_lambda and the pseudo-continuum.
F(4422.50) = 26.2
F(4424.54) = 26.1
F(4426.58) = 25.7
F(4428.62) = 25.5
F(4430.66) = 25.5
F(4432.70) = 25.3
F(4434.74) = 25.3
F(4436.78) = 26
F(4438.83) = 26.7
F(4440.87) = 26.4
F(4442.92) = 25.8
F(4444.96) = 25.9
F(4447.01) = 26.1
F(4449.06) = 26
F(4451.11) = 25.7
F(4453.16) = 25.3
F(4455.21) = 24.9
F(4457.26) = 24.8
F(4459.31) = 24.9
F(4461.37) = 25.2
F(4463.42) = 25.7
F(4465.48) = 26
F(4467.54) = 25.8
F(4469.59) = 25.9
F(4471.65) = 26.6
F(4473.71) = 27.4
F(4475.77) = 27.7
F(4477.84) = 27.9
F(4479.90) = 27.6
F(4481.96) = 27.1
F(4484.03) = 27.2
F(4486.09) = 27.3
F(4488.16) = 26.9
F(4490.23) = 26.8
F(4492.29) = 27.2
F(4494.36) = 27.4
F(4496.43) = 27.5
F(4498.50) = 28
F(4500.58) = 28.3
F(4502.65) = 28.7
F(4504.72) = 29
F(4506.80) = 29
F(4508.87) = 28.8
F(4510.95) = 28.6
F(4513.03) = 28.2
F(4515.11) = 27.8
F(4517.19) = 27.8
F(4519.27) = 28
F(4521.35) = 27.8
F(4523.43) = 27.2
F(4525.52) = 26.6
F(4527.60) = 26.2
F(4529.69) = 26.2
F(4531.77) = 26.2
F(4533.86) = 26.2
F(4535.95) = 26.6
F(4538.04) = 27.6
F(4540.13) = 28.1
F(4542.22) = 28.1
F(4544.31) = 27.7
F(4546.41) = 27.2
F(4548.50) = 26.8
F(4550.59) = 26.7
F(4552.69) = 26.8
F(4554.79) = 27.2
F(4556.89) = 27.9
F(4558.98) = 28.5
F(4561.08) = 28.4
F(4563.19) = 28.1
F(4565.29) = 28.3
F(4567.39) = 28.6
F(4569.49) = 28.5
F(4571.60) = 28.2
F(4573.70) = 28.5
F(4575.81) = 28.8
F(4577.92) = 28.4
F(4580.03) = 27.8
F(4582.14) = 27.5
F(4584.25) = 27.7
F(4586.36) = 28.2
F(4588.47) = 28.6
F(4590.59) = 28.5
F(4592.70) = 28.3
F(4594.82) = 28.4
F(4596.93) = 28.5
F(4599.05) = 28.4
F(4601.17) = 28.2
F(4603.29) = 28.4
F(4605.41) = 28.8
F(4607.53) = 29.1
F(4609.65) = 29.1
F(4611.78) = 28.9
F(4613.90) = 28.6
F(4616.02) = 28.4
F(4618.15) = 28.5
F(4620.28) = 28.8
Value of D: 28.3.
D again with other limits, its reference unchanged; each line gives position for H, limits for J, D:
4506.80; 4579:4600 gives 34.6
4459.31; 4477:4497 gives 27.5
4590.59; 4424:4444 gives 25.8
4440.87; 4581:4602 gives 30.4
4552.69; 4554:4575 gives 28.8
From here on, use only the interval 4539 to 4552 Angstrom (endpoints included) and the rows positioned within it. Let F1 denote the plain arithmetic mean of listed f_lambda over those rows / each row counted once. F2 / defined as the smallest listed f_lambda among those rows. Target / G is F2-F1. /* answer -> -0.73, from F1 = 27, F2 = 26.7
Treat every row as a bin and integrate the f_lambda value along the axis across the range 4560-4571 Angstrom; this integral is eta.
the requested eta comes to 312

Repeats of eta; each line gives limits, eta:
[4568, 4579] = 313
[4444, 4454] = 258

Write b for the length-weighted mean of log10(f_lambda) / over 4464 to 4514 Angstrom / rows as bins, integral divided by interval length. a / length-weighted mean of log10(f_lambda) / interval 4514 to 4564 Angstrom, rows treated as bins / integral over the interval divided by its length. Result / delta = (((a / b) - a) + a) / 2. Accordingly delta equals 0.499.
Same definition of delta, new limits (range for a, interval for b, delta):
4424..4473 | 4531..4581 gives 0.489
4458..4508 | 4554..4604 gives 0.494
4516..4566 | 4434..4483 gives 0.507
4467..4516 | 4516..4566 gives 0.502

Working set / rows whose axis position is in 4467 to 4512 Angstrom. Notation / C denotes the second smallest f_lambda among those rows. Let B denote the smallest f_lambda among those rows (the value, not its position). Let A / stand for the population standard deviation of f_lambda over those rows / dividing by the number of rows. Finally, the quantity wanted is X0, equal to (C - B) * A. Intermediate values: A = 0.9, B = 25.8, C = 25.9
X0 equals 0.09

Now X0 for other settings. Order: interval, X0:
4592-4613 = 0.03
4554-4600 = 0.12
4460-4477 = 0.41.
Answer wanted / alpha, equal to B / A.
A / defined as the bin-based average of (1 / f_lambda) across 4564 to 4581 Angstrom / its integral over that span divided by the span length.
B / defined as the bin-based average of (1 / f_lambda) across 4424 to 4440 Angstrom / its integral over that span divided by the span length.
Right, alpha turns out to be 1.10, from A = 0.0352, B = 0.0388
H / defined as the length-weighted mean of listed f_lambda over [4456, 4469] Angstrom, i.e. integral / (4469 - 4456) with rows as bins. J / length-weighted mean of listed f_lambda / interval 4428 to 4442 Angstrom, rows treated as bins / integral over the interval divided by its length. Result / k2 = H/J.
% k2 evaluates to 0.98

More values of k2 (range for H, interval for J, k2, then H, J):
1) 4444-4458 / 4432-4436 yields 1.01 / 25.5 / 25.4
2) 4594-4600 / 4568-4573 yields 1.00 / 28.5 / 28.4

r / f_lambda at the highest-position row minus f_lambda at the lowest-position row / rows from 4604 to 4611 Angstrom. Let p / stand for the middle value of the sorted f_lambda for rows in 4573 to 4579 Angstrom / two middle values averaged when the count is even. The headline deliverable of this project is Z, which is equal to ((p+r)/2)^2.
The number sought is 207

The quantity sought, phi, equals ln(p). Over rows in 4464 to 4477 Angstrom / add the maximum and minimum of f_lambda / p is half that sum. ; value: 3.287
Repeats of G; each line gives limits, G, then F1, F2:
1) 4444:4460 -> -0.65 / 25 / 24.8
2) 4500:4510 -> -0.46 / 29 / 28.3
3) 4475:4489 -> -0.49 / 27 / 26.9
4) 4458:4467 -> -0.55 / 25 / 24.9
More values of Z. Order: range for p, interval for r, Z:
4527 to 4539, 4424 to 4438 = 170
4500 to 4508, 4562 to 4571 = 214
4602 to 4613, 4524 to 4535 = 203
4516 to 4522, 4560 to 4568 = 196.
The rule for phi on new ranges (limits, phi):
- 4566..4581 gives 3.343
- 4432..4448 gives 3.258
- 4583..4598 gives 3.338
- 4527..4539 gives 3.292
